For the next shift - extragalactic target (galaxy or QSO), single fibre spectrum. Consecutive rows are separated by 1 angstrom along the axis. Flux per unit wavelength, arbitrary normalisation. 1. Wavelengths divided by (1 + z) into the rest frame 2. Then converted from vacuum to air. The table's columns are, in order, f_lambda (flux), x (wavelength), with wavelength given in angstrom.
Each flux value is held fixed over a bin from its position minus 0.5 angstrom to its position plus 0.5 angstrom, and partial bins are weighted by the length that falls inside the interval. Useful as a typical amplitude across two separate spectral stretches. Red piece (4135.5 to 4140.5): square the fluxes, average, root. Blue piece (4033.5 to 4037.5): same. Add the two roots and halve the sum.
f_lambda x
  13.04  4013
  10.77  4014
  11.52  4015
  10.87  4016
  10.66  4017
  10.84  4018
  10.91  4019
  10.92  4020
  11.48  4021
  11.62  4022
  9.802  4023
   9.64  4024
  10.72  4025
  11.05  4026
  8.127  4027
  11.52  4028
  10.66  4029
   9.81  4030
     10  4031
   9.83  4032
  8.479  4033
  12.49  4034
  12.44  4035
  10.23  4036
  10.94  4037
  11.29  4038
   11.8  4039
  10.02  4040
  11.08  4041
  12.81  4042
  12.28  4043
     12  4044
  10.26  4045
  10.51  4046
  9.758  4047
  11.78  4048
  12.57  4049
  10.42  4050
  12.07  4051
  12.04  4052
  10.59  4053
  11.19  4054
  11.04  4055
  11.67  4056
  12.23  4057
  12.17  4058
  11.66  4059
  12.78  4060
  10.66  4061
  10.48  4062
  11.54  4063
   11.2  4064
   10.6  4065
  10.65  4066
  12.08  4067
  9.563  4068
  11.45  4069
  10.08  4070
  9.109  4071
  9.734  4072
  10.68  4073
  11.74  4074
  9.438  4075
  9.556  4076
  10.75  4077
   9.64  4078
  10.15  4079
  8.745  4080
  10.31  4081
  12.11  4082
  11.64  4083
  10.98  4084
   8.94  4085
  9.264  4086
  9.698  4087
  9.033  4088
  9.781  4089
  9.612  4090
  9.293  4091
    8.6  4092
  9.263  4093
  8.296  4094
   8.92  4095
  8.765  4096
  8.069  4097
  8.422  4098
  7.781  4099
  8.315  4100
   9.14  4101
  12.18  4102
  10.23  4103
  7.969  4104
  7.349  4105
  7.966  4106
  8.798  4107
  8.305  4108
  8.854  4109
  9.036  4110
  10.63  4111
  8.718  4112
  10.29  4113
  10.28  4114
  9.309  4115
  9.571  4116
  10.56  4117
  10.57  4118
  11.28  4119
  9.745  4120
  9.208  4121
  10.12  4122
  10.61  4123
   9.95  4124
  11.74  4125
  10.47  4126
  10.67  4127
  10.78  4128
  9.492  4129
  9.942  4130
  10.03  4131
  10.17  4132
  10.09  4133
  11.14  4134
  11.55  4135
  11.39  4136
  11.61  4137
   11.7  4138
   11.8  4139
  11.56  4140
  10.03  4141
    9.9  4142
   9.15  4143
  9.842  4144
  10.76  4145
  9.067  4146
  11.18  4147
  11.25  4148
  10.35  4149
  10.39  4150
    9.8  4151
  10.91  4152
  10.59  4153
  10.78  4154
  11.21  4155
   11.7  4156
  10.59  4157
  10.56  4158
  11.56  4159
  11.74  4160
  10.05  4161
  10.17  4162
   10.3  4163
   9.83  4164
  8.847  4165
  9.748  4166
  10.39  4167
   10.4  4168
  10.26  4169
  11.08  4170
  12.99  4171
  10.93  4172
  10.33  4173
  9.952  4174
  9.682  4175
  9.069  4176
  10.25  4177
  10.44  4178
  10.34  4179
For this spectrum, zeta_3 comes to 11.6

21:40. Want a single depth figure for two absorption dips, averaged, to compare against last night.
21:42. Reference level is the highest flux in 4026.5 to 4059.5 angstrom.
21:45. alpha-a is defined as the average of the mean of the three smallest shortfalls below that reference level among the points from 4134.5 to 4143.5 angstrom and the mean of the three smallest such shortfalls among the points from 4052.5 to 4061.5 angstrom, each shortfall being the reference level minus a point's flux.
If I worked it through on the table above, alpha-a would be 0.76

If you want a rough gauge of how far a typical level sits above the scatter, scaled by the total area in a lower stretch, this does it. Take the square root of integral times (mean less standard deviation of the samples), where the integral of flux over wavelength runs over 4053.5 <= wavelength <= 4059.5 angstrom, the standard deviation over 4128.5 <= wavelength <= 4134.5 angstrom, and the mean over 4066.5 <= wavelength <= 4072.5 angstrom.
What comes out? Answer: 26.2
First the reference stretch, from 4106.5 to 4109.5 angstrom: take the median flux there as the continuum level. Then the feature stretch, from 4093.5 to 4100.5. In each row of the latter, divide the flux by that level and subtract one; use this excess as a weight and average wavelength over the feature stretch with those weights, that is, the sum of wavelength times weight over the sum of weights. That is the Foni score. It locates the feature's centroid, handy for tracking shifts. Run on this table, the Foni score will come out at 4097.8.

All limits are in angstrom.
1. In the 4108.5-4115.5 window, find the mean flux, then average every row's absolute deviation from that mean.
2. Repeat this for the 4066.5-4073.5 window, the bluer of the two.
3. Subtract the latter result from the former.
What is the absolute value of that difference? 0.18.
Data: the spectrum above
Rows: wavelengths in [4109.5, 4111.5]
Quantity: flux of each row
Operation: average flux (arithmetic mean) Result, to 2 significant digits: 9.8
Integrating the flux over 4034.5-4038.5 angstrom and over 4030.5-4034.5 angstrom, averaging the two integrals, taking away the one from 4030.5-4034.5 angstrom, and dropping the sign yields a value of 2.1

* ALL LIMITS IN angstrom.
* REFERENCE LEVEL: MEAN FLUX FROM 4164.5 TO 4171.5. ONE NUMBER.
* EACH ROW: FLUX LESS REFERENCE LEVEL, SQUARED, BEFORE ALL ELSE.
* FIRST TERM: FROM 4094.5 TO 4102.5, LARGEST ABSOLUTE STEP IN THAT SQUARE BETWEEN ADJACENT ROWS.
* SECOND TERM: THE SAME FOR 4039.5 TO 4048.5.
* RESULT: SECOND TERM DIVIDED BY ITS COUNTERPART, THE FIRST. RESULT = 1.57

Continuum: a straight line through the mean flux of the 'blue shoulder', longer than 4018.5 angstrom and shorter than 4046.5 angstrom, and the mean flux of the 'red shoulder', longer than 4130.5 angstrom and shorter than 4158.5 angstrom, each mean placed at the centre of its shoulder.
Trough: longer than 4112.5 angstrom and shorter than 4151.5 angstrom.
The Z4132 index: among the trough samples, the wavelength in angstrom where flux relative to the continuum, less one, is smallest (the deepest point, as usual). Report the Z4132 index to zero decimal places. 4146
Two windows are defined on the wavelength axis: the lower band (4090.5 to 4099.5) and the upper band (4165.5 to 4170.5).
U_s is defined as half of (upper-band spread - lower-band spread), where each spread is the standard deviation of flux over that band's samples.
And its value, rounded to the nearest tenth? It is 0.0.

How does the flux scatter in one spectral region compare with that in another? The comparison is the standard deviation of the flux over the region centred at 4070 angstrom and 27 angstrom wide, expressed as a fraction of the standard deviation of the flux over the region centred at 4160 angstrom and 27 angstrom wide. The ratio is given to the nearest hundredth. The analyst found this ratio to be 1.35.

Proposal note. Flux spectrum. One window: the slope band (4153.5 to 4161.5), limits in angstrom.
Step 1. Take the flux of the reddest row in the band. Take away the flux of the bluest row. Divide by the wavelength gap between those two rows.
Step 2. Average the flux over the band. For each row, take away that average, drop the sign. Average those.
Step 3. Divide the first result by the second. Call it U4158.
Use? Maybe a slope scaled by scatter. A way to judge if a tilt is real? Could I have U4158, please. -0.20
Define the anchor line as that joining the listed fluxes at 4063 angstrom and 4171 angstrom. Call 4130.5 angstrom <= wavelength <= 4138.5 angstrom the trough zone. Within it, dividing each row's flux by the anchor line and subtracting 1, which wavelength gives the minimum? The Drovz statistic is 4131 angstrom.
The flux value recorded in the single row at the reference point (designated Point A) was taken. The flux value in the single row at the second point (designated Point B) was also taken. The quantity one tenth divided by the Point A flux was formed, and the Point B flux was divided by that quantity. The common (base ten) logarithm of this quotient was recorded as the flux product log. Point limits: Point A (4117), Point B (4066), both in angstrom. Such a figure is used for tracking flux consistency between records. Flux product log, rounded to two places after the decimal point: 3.05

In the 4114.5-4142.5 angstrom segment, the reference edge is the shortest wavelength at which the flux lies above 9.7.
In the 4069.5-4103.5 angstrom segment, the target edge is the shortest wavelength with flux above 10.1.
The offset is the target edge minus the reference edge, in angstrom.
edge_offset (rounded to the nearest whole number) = -44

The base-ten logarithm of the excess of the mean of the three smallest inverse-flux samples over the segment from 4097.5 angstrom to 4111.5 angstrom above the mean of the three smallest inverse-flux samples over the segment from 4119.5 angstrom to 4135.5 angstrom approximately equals -2.38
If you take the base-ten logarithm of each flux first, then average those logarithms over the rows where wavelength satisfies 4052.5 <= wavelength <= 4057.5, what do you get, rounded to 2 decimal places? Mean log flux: 1.05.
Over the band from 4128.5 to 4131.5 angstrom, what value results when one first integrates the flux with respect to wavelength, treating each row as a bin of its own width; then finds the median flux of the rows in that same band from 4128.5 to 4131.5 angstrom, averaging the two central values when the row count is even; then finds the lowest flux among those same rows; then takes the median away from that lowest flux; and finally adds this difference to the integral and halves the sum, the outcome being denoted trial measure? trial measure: 15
